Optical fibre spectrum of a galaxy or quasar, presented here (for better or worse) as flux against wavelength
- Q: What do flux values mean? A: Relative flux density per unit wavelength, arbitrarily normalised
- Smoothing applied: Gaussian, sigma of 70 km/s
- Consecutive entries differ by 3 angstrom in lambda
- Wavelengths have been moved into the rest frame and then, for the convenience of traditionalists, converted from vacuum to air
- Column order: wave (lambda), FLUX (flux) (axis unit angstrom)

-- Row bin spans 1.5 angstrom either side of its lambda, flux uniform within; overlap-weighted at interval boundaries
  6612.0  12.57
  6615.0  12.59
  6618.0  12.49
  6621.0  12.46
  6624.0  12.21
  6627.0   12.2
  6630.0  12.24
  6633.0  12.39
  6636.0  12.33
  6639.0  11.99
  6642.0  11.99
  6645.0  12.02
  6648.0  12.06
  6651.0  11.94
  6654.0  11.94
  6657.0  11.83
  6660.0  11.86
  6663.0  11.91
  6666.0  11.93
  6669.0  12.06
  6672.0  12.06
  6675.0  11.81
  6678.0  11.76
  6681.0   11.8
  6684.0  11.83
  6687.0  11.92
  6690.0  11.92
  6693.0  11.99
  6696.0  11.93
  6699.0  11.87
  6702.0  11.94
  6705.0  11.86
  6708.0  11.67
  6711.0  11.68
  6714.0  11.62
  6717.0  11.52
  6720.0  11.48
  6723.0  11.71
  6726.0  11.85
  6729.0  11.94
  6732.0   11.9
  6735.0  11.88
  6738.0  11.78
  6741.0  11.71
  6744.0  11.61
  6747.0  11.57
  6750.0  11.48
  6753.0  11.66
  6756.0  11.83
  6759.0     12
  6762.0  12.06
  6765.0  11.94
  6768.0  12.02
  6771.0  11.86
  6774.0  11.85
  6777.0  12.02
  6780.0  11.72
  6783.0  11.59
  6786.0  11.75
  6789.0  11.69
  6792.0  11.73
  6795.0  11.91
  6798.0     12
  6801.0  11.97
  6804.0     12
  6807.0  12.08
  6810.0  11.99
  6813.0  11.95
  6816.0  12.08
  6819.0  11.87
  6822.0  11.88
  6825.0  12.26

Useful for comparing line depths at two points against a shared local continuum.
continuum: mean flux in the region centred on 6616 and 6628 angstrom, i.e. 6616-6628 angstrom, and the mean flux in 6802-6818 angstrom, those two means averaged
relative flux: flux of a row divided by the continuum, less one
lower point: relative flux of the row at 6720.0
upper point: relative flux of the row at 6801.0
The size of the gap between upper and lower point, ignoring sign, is 0.040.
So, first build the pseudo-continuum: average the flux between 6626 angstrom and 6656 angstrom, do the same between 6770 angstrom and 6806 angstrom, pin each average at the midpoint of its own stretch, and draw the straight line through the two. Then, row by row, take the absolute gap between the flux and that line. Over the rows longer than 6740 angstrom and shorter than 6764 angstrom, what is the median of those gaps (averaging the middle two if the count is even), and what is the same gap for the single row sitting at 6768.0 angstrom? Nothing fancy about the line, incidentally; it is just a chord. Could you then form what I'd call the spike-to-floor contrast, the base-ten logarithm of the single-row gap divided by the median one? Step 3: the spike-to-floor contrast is -0.2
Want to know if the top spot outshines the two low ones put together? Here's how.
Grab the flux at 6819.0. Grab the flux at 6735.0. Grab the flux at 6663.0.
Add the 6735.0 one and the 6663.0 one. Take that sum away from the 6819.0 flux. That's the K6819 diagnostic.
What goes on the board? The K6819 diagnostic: -11.92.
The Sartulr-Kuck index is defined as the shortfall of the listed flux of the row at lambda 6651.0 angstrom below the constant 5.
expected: -6.94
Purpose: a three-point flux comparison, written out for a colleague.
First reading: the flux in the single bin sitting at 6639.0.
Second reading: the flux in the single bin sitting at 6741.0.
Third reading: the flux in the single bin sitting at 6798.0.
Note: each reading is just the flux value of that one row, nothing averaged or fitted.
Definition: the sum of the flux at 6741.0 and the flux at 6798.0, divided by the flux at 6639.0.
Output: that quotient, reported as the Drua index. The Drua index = 1.98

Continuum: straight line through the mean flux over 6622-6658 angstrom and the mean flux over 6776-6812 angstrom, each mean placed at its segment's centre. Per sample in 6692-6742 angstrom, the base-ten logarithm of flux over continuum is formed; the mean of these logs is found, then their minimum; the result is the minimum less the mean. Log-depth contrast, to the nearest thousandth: -0.011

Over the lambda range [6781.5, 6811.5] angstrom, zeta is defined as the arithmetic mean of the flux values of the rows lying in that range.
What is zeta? 11.87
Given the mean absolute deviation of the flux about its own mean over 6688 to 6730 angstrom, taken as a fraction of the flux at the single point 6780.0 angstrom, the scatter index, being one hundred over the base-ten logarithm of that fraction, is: -53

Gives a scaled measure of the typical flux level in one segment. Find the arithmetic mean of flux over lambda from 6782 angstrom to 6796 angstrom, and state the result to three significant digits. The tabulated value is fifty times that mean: 587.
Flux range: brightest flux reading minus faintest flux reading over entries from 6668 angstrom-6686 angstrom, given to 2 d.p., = 0.30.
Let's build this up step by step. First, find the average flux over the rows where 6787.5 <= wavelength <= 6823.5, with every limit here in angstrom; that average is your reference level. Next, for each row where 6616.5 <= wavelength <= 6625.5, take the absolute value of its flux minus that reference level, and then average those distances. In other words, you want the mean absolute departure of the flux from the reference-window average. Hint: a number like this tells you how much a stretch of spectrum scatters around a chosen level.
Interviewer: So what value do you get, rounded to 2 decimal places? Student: 0.46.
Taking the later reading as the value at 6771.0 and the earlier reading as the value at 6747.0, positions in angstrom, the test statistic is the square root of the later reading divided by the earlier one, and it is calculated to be 1.01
